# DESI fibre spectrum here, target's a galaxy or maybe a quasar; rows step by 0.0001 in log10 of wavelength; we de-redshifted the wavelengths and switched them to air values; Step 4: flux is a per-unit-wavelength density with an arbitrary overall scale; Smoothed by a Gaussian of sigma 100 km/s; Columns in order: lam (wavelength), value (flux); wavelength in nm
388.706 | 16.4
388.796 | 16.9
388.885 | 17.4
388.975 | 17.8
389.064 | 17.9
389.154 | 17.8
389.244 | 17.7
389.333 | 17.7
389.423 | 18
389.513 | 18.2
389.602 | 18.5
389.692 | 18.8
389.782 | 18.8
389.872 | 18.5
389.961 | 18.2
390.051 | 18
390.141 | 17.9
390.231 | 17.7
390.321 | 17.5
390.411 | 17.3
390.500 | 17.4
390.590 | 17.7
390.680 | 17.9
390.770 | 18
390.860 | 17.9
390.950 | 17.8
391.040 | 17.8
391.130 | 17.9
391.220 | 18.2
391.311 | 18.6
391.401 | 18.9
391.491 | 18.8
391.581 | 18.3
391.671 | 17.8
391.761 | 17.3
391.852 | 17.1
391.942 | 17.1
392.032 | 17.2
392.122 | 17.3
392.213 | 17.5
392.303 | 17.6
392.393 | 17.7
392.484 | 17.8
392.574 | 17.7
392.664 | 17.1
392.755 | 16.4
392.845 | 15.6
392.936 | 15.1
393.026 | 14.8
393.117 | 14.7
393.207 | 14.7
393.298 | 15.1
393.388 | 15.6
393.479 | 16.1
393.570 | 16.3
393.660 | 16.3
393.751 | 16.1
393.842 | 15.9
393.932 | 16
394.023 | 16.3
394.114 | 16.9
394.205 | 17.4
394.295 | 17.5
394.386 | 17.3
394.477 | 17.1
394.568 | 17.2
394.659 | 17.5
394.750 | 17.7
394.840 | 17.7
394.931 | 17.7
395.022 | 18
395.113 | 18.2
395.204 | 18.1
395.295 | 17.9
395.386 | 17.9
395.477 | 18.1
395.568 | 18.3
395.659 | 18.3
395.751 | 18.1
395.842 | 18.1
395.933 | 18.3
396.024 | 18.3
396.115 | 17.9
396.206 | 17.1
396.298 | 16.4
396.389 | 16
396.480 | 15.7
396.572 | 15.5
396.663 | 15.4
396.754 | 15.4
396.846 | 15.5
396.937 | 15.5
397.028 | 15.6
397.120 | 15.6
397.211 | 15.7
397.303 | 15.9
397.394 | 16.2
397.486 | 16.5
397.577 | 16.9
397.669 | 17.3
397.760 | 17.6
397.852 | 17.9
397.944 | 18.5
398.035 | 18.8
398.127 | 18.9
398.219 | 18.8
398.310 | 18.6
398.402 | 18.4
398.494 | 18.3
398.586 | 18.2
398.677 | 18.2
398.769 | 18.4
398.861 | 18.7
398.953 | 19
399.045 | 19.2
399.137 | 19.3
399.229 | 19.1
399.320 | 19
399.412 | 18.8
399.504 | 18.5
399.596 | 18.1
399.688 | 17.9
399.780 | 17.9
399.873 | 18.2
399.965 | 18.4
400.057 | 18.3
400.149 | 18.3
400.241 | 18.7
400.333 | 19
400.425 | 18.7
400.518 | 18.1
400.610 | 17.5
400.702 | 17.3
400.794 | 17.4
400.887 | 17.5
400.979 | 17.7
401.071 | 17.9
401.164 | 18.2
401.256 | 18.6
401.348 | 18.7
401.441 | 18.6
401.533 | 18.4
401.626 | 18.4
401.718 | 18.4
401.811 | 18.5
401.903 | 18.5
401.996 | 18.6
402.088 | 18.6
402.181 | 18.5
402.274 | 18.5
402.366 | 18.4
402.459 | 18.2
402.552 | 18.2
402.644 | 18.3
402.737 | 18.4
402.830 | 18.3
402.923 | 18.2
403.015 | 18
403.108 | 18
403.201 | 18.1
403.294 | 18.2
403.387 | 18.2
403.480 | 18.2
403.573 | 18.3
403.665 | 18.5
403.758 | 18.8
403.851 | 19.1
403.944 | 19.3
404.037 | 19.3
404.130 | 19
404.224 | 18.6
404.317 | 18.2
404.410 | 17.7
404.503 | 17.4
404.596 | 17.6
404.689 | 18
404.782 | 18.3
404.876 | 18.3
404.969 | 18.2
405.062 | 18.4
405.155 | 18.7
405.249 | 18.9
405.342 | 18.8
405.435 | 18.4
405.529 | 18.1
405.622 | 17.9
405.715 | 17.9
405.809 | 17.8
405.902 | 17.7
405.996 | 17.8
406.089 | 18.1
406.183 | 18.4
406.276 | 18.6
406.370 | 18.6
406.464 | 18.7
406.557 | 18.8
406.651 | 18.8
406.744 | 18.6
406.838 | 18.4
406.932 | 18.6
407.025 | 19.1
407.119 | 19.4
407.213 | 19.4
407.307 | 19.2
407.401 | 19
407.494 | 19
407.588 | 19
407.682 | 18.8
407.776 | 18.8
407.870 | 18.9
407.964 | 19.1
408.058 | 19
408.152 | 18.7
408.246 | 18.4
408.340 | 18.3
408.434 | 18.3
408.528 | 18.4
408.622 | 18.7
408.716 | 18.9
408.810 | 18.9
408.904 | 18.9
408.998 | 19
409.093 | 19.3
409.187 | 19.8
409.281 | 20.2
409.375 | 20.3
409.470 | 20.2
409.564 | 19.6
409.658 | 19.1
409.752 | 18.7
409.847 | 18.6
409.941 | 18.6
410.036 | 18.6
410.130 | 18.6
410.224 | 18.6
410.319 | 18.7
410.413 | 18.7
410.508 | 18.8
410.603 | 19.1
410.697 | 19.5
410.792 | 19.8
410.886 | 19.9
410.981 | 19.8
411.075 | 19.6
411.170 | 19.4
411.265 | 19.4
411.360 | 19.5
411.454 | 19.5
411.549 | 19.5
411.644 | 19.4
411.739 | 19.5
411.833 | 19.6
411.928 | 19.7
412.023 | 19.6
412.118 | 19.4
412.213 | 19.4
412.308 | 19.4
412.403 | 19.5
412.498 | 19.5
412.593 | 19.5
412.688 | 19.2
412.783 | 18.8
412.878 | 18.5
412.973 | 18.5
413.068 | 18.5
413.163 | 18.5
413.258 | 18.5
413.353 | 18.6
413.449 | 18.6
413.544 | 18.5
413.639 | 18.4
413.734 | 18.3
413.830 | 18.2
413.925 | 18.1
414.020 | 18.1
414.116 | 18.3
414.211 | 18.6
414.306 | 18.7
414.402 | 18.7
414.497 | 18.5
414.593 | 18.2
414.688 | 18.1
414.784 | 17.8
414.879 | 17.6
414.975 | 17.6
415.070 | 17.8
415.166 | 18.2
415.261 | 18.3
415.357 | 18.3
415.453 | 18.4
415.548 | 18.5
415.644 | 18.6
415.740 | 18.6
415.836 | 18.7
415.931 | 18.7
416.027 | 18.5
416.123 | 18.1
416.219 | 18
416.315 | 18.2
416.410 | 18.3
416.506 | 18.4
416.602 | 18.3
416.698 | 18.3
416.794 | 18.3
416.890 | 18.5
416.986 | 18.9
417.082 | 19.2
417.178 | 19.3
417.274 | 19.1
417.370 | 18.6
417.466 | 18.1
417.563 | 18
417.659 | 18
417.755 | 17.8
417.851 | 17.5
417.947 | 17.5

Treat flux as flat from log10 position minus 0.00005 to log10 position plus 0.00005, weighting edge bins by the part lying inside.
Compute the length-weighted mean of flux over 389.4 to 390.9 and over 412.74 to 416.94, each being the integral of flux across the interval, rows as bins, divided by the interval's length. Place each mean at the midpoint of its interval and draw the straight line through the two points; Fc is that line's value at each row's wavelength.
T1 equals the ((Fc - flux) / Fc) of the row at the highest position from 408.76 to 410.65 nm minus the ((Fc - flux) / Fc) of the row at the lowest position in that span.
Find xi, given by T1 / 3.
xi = -0.003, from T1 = -0.01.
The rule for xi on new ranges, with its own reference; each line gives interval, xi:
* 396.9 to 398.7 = -0.049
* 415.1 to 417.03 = -0.012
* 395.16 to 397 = 0.048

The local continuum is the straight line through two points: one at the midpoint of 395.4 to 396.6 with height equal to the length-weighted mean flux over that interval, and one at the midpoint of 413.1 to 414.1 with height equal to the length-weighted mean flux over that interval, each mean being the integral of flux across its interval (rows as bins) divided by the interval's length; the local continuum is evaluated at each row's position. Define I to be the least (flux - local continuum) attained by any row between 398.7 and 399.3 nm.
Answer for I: 0.8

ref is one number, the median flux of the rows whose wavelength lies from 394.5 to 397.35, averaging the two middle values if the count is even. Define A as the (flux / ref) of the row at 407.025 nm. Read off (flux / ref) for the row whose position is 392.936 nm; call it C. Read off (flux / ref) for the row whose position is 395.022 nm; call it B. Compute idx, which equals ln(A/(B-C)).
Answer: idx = 1.9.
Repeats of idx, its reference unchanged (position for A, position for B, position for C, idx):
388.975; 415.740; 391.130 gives 3.2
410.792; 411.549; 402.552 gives 2.7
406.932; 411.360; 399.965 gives 2.8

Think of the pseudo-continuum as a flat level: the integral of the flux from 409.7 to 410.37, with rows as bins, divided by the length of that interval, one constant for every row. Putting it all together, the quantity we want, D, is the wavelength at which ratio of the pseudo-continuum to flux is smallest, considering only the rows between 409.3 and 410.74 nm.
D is 409.375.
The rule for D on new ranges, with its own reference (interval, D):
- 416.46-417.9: 417.178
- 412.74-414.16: 412.783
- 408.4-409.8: 409.375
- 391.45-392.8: 391.491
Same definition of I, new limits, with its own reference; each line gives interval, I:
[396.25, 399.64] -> -2.1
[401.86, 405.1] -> -0.5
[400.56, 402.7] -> -0.4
